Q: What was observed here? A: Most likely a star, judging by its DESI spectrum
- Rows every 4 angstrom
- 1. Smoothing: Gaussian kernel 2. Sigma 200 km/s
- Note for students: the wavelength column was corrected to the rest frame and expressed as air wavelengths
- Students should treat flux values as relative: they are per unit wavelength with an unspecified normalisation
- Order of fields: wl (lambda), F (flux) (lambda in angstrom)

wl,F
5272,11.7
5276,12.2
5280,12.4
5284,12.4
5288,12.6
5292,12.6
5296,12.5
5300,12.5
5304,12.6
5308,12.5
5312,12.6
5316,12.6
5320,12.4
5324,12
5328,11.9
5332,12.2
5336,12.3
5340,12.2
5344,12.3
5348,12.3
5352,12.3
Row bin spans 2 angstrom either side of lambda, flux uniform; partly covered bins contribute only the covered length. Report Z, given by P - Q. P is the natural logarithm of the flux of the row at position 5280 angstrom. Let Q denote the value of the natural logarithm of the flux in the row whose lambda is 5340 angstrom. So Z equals 0.016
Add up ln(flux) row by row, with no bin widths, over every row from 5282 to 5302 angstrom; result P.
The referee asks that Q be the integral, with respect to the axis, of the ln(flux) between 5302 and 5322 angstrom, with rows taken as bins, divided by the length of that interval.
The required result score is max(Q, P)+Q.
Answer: 15.2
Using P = 12.6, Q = 2.53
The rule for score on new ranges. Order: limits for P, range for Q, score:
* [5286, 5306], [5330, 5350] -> 15.2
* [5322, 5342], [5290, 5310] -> 15.0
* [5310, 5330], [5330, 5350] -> 15.1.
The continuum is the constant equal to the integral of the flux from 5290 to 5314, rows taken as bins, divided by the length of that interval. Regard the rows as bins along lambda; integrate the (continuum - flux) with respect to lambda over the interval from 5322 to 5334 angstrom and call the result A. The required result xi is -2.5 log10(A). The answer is -1.98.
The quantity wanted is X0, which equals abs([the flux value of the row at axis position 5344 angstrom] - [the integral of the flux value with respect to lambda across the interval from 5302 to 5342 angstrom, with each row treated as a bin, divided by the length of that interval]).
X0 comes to 0.03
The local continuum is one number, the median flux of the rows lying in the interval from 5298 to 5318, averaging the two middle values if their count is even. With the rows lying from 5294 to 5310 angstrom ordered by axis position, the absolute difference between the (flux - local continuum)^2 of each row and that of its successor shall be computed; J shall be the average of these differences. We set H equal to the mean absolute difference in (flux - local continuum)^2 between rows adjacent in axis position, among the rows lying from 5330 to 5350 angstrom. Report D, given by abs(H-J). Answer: 0.05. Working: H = 0.05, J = 0.01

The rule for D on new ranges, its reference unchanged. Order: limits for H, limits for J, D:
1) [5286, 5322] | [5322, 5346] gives 0.12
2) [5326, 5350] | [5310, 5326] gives 0.01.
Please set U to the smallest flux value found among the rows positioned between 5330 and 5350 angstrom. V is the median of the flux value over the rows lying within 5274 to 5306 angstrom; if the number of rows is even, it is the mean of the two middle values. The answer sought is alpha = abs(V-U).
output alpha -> 0.30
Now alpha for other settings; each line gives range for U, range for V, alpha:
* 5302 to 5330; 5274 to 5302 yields 0.60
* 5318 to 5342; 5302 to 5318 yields 0.70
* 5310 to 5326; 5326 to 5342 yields 0.20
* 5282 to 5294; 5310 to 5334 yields 0.10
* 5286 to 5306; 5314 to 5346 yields 0.25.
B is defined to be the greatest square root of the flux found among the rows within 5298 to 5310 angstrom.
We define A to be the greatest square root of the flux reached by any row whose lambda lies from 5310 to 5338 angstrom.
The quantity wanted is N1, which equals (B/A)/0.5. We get 2.00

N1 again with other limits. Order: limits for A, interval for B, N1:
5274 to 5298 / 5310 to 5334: 2.00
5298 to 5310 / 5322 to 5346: 1.98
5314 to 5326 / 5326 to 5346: 1.98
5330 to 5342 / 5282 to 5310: 2.02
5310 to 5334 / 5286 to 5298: 2.00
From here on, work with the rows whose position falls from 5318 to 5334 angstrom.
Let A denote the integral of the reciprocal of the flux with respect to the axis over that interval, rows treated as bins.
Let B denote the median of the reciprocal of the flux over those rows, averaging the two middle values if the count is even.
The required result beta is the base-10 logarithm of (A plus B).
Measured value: 0.147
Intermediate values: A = 1.32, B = 0.0827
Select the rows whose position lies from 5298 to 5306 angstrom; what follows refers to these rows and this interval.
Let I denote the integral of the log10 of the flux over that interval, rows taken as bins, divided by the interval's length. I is 1.10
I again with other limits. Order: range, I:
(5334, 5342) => 1.09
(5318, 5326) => 1.09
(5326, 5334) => 1.08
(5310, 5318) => 1.10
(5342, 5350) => 1.09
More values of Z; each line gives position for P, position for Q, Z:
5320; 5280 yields 0.000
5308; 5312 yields -0.008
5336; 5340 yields 0.008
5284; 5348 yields 0.008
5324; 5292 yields -0.049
